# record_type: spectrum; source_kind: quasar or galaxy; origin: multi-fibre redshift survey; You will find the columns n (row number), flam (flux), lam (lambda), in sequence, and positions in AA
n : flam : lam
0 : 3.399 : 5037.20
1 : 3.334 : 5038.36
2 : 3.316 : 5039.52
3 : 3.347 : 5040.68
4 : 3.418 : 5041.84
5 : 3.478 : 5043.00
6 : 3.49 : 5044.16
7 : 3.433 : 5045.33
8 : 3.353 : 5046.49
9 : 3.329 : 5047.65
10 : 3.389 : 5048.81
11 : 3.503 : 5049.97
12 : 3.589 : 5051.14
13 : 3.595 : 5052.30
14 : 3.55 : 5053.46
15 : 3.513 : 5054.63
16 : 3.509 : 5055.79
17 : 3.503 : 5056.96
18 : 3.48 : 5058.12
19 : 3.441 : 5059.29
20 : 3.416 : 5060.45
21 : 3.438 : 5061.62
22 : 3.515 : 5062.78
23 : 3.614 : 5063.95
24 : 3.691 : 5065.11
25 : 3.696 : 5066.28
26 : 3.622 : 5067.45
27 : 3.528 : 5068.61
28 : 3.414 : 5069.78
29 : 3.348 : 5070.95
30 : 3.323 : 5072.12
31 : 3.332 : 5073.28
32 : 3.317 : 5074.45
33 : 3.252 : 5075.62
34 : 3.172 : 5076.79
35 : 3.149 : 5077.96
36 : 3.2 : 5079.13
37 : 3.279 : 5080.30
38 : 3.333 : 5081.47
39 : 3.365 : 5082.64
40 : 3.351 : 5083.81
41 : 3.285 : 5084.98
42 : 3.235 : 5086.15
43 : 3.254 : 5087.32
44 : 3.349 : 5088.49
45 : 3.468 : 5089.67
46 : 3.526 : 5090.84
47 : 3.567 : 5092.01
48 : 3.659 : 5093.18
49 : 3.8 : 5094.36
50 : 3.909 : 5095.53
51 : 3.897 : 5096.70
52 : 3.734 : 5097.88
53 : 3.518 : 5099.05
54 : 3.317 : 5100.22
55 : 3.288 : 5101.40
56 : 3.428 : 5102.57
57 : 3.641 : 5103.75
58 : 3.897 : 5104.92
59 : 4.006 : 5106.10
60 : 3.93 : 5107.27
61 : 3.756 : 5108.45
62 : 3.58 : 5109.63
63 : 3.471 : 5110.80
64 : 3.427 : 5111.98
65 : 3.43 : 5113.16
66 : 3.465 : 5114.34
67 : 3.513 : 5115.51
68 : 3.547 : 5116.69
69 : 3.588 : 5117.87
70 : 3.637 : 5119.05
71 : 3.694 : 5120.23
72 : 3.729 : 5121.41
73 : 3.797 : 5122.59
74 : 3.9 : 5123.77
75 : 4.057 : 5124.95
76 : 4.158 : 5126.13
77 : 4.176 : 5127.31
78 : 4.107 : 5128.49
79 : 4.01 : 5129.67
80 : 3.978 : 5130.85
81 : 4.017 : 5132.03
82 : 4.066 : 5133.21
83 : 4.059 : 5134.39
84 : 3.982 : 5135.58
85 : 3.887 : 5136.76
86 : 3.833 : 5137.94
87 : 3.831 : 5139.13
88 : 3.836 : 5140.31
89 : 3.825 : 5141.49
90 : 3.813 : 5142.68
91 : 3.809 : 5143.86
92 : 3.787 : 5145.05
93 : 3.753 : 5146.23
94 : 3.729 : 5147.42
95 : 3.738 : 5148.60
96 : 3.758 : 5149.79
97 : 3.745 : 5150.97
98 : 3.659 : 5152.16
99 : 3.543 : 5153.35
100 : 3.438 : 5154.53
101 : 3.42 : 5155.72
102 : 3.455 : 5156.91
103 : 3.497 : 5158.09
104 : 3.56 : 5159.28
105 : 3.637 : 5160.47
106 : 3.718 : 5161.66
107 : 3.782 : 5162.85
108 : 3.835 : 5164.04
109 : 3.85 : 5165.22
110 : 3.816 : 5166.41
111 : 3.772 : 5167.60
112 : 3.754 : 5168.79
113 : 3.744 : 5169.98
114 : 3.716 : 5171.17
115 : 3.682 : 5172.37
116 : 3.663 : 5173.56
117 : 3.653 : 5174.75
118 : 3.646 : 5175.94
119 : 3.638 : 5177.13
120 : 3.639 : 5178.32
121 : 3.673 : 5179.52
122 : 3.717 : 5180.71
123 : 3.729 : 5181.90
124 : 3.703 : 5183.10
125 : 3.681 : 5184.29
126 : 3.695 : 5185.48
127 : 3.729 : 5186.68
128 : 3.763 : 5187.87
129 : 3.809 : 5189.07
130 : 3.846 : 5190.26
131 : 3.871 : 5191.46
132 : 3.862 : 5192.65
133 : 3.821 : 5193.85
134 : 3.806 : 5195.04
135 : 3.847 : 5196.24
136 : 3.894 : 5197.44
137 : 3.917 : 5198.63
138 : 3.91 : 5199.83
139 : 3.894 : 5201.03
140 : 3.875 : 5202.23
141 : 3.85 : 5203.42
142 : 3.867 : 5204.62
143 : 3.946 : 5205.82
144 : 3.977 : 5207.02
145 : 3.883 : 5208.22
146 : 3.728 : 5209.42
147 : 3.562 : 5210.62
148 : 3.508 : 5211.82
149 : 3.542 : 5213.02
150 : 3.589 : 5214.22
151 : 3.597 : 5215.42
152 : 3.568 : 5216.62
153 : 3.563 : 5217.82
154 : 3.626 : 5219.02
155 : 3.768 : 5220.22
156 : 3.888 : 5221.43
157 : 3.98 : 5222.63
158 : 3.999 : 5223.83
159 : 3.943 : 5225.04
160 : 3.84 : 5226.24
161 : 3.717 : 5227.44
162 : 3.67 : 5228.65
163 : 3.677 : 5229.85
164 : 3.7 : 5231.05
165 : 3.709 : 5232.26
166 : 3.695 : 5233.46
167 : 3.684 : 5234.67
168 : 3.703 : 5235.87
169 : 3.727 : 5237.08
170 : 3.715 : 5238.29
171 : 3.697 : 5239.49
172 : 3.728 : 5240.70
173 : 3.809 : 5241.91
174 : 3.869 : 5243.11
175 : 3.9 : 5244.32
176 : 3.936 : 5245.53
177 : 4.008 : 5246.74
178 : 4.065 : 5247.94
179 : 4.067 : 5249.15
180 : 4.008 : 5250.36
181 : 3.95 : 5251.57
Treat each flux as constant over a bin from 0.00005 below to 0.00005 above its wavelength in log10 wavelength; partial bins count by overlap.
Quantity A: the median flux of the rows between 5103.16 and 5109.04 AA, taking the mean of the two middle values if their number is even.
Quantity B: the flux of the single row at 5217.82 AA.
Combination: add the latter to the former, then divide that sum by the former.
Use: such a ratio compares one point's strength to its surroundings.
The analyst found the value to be 1.91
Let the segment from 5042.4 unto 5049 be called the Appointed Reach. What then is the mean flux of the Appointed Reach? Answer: 3.4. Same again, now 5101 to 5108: 3.7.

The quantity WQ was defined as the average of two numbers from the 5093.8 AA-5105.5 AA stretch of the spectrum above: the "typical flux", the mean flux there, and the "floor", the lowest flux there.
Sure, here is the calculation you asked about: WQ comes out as 3.5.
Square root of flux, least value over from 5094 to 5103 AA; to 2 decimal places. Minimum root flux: 1.81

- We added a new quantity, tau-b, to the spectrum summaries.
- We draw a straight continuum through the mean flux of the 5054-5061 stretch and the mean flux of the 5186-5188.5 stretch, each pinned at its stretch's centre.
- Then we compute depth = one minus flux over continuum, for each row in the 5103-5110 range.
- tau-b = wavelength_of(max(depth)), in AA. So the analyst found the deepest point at 5109.63 AA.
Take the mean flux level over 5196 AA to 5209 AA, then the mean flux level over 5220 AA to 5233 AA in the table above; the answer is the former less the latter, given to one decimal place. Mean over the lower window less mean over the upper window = 0.1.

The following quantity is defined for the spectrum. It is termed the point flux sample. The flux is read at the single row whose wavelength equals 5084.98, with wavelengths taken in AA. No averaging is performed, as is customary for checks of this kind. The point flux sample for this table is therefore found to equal 3.285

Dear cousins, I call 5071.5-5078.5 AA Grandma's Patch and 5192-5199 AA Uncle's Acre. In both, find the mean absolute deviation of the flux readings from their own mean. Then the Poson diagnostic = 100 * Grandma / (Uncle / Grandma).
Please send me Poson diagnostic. 13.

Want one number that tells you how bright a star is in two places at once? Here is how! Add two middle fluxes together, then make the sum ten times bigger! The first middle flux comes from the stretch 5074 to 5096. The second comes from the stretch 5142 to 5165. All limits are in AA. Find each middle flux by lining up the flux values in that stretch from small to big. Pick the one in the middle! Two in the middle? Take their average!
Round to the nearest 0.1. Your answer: 70.6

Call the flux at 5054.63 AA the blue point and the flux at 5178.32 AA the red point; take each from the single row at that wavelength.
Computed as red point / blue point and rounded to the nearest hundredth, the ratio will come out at 1.04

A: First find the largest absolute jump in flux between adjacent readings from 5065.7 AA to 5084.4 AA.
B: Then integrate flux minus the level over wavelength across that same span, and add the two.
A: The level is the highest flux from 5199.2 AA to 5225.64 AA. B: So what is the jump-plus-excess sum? -11.9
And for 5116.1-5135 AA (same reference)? -1.6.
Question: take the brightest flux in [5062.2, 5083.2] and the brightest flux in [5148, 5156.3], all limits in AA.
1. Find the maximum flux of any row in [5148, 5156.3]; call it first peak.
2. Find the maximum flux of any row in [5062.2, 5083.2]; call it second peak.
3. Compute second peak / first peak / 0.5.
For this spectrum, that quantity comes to 1.97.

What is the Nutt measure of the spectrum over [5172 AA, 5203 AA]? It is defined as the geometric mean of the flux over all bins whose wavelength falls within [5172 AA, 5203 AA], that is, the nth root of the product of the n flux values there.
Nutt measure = 3.77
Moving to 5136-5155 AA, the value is 3.75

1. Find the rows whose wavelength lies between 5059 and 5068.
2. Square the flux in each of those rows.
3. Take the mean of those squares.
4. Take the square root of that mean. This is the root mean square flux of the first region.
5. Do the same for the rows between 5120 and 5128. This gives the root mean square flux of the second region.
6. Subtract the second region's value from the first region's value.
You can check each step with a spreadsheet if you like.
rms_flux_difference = -0.38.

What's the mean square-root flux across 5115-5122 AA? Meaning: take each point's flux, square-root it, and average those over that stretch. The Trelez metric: 1.90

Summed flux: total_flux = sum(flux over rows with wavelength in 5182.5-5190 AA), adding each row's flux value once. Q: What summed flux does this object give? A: 22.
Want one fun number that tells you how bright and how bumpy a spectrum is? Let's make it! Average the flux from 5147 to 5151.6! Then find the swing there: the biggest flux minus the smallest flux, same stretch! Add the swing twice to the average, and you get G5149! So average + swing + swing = 3.80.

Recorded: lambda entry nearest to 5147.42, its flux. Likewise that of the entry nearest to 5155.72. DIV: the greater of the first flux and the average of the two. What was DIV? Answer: 3.73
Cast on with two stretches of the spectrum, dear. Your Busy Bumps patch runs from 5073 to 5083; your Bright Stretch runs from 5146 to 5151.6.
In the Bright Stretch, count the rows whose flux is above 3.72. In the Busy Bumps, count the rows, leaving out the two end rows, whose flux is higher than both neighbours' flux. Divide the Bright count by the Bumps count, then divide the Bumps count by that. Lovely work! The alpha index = 0.0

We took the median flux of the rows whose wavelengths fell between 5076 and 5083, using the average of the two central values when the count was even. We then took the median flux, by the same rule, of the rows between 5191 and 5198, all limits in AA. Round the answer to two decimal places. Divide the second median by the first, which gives 1.19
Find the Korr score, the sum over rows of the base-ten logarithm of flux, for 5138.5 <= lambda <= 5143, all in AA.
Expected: 2.33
